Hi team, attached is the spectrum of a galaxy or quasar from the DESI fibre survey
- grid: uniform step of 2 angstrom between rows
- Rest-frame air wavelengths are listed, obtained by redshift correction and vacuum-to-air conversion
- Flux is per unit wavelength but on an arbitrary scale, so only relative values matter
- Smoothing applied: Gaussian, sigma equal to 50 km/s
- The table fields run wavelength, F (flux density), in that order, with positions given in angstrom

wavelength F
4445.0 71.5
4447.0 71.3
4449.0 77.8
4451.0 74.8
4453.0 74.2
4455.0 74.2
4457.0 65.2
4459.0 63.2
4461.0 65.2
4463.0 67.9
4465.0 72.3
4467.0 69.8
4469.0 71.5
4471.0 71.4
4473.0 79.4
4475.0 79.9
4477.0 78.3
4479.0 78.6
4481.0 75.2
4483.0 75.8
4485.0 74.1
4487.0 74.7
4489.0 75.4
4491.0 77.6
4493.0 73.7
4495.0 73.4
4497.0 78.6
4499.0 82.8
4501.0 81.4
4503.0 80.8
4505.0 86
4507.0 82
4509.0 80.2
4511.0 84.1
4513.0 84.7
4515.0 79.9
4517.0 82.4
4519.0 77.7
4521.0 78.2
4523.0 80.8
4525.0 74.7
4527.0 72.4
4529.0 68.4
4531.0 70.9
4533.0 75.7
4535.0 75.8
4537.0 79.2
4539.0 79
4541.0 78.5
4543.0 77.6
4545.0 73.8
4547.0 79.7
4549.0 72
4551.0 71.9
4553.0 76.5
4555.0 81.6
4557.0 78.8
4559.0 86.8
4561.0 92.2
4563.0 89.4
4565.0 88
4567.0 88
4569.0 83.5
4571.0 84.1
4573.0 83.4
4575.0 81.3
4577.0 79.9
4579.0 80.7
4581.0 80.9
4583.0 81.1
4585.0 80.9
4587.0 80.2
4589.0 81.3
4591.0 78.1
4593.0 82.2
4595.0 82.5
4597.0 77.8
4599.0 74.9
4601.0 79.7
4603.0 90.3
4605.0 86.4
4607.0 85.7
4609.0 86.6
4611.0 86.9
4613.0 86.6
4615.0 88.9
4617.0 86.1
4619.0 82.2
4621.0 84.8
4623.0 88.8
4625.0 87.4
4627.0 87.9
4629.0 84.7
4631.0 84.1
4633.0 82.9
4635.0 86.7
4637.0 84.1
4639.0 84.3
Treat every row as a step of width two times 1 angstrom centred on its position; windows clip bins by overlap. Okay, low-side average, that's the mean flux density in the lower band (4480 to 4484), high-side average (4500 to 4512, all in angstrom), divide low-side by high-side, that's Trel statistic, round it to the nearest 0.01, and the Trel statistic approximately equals 0.92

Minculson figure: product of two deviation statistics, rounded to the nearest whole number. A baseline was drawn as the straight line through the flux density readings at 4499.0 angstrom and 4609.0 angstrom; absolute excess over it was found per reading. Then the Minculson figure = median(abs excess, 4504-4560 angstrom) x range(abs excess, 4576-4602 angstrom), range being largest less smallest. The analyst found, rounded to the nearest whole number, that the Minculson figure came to 43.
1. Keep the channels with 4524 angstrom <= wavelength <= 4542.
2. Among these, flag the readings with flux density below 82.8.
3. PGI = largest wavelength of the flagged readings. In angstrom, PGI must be 4541.0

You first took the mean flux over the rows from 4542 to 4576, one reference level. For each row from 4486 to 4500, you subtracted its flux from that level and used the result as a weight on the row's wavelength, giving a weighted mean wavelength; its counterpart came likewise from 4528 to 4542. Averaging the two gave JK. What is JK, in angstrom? 4512.1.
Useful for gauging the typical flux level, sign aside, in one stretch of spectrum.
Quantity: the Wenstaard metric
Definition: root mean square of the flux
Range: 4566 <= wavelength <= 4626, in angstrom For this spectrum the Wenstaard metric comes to 83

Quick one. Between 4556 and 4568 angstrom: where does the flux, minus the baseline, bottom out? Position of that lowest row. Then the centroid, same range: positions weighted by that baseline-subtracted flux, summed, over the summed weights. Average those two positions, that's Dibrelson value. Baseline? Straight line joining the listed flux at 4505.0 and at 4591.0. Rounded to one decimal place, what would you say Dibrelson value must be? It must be 4560.2 angstrom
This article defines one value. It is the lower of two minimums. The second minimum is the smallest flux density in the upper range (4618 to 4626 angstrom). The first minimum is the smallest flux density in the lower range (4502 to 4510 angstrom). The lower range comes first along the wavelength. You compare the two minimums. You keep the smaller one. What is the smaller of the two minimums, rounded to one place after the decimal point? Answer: 80.2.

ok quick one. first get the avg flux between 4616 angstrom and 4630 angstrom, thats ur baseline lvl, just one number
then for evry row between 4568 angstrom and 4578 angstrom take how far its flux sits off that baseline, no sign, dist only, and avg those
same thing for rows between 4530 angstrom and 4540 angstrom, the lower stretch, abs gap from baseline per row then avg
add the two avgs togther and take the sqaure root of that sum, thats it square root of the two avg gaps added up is 3.7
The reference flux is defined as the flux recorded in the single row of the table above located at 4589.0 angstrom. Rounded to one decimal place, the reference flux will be 81.3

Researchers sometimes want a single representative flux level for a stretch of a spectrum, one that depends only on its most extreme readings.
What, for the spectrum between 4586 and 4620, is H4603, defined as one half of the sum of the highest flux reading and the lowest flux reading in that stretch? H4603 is 82.6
